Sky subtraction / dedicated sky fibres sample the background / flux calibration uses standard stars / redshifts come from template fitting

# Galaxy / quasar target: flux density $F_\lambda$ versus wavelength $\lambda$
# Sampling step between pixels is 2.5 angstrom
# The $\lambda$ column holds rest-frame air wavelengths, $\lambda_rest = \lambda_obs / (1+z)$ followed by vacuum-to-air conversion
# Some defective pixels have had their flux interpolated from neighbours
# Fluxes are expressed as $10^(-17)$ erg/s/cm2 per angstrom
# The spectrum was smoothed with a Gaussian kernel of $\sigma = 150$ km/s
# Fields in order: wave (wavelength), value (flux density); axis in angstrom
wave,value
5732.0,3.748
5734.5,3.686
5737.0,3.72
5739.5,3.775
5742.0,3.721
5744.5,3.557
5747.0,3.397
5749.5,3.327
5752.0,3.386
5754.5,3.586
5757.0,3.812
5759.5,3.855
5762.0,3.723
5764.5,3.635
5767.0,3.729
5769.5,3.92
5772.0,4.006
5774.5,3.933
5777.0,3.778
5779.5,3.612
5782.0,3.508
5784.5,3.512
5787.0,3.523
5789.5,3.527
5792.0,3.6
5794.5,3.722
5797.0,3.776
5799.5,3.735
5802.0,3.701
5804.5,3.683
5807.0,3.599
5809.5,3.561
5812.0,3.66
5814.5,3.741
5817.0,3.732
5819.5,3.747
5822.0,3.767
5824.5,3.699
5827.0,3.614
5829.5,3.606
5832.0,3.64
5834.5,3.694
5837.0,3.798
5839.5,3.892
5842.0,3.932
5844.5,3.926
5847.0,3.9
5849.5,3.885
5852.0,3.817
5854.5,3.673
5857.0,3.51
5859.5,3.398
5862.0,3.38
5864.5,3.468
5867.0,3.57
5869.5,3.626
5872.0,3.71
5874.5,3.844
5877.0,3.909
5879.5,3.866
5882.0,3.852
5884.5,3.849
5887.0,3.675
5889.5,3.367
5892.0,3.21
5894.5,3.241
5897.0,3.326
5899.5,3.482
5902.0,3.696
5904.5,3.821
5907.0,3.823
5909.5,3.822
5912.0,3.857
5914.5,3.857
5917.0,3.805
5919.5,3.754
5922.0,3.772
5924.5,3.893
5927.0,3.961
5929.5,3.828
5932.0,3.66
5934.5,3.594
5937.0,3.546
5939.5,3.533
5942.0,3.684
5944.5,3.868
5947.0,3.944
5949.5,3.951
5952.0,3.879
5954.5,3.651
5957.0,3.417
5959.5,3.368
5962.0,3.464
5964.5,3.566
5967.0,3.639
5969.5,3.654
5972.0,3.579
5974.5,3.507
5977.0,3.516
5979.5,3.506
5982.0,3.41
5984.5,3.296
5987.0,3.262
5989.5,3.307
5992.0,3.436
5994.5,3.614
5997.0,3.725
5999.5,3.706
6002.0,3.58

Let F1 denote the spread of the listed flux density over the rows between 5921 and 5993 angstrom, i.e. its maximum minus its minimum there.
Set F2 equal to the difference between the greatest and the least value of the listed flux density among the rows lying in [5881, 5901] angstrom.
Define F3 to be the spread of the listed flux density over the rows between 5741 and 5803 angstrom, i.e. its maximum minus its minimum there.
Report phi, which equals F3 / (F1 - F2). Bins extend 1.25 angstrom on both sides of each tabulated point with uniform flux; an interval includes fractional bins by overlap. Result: 11.9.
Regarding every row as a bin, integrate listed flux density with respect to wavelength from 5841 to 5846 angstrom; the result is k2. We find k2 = 19.6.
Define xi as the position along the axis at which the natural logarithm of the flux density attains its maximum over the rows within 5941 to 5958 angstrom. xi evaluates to 5949.5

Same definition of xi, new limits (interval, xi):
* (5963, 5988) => 5969.5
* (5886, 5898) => 5887.0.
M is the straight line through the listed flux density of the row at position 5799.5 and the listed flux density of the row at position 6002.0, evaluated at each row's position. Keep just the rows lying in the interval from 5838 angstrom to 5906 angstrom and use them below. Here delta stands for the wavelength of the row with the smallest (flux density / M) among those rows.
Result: 5892.0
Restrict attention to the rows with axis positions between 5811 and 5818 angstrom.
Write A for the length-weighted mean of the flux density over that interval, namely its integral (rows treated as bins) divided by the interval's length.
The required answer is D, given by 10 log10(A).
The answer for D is 5.70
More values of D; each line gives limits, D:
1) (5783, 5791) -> 5.47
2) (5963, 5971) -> 5.58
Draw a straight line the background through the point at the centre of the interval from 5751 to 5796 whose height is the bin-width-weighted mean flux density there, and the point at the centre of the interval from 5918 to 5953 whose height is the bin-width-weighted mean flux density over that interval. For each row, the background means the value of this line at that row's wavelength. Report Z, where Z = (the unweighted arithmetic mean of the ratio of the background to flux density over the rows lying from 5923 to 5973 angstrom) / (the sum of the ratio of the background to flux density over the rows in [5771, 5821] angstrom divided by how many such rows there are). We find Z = 1.02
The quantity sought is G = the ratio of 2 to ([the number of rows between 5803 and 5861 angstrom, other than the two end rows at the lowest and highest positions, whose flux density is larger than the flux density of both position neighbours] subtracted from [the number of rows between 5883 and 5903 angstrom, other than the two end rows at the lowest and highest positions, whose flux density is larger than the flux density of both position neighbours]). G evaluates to -0.67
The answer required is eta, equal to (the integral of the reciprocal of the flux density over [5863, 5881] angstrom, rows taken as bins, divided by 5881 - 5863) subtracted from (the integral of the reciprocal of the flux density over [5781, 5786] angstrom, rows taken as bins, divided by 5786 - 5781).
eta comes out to 0.015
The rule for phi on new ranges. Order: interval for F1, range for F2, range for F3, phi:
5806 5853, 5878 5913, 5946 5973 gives -2.0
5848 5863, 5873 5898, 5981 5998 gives -2.4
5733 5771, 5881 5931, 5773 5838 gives -2.7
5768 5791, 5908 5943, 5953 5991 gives 5.6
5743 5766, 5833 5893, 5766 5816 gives -2.6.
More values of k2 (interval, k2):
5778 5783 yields 17.9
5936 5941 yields 17.7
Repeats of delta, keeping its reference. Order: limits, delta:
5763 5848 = 5782.0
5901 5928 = 5902.0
